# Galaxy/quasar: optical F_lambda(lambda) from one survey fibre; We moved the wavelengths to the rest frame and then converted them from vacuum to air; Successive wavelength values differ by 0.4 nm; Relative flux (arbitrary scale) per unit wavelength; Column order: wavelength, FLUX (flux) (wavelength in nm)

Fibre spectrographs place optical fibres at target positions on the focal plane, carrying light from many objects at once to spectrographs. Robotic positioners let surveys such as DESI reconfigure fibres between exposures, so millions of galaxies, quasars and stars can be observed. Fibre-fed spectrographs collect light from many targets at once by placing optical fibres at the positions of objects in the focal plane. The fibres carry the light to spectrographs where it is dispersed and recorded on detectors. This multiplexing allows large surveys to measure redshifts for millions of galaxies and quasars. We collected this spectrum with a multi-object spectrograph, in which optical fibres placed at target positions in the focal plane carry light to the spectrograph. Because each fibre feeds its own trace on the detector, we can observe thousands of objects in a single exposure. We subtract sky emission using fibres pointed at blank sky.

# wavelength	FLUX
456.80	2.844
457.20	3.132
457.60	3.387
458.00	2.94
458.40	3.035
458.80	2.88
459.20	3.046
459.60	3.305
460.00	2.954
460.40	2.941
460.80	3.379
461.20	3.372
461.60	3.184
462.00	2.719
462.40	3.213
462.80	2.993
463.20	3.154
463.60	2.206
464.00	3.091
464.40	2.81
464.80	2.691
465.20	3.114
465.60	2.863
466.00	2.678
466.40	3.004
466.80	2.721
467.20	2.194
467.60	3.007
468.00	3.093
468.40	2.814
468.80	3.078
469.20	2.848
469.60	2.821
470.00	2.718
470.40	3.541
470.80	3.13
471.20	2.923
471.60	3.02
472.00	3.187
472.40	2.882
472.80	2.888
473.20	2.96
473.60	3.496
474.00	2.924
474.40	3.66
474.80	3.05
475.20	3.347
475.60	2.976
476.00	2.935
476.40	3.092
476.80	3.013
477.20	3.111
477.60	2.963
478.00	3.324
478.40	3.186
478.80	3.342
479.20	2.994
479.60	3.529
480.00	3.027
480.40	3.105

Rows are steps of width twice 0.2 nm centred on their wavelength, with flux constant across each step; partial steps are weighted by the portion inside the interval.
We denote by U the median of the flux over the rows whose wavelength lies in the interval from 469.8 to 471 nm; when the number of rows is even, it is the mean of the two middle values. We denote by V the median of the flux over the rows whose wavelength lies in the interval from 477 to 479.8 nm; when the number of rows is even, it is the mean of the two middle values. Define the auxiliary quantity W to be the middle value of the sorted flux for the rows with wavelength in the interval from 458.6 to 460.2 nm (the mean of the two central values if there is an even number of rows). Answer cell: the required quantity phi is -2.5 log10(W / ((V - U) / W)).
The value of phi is -5.5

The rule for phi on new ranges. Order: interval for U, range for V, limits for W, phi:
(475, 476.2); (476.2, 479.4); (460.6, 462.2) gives -4.8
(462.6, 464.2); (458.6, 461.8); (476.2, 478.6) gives -5.3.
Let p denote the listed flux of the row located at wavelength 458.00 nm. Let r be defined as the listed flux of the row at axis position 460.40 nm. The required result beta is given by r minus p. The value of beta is 0.0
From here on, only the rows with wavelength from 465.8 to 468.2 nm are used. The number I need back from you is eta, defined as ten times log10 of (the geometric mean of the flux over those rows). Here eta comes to 4.42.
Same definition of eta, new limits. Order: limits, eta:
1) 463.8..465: 4.56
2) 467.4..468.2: 4.84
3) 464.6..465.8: 4.60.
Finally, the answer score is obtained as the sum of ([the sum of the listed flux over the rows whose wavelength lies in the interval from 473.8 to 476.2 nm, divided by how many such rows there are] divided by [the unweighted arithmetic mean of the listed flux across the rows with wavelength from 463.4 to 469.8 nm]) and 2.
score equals 3.12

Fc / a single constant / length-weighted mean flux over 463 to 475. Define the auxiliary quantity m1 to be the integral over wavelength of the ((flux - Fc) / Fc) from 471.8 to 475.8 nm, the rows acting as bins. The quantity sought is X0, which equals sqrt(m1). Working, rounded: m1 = 0.25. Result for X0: 0.50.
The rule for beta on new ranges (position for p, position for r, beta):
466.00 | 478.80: 0.7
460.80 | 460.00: -0.4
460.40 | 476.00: 0.0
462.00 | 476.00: 0.2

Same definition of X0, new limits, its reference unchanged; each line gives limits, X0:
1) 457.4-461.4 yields 0.48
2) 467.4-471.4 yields 0.25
